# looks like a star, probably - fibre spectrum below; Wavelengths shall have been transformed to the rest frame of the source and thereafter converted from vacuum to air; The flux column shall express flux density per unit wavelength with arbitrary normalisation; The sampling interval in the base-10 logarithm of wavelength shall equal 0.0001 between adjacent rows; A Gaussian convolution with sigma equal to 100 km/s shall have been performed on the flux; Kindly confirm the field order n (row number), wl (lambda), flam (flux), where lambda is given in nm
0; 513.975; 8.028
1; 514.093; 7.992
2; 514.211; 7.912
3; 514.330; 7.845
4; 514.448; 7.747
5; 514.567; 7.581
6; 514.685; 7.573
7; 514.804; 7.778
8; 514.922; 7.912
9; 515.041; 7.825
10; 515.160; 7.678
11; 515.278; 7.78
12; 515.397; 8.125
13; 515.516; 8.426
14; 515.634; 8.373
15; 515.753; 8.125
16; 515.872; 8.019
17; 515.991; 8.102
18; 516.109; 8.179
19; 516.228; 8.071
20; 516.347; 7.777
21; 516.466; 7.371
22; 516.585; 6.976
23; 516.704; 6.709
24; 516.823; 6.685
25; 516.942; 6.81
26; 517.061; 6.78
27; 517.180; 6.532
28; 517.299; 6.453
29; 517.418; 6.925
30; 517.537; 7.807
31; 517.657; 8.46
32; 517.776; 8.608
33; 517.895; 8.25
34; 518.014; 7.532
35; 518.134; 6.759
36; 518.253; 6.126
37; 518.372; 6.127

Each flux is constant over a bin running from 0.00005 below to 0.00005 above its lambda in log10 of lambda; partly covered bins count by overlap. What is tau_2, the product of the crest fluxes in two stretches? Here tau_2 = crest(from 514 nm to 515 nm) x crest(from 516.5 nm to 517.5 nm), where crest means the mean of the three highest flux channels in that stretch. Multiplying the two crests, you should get 55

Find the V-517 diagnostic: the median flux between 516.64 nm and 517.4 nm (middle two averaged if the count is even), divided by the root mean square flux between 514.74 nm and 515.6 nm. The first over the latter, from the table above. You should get 0.84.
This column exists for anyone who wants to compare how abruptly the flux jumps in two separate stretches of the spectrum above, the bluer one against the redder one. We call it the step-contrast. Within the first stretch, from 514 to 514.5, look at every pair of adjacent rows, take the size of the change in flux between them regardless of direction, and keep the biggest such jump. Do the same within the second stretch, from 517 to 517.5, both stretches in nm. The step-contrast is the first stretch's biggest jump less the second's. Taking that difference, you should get -0.4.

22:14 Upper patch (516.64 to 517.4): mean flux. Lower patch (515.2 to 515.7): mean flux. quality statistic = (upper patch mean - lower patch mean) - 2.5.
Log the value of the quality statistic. -4.0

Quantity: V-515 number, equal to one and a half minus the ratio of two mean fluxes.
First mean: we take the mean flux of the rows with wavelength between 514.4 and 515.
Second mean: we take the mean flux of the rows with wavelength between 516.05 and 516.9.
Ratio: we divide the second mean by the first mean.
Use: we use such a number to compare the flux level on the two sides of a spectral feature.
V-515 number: 0.54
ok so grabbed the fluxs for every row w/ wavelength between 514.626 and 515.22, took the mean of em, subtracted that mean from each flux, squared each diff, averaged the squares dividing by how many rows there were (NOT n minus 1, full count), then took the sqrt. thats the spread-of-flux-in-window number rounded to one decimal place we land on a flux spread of 0.1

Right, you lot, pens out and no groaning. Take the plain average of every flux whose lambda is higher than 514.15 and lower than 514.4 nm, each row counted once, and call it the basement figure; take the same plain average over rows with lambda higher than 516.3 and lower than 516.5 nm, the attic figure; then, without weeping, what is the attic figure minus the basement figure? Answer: -0.3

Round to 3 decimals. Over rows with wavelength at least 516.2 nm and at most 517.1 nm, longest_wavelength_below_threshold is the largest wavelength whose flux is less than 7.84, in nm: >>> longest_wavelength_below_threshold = 517.061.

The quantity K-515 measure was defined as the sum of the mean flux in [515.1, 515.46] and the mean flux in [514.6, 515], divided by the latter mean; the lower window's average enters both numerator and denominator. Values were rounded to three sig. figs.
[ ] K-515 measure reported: 2.01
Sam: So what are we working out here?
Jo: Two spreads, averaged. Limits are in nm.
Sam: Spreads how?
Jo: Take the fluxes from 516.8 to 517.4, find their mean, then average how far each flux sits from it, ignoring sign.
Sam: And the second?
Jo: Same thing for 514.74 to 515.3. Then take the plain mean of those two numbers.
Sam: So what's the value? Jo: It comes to 0.09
